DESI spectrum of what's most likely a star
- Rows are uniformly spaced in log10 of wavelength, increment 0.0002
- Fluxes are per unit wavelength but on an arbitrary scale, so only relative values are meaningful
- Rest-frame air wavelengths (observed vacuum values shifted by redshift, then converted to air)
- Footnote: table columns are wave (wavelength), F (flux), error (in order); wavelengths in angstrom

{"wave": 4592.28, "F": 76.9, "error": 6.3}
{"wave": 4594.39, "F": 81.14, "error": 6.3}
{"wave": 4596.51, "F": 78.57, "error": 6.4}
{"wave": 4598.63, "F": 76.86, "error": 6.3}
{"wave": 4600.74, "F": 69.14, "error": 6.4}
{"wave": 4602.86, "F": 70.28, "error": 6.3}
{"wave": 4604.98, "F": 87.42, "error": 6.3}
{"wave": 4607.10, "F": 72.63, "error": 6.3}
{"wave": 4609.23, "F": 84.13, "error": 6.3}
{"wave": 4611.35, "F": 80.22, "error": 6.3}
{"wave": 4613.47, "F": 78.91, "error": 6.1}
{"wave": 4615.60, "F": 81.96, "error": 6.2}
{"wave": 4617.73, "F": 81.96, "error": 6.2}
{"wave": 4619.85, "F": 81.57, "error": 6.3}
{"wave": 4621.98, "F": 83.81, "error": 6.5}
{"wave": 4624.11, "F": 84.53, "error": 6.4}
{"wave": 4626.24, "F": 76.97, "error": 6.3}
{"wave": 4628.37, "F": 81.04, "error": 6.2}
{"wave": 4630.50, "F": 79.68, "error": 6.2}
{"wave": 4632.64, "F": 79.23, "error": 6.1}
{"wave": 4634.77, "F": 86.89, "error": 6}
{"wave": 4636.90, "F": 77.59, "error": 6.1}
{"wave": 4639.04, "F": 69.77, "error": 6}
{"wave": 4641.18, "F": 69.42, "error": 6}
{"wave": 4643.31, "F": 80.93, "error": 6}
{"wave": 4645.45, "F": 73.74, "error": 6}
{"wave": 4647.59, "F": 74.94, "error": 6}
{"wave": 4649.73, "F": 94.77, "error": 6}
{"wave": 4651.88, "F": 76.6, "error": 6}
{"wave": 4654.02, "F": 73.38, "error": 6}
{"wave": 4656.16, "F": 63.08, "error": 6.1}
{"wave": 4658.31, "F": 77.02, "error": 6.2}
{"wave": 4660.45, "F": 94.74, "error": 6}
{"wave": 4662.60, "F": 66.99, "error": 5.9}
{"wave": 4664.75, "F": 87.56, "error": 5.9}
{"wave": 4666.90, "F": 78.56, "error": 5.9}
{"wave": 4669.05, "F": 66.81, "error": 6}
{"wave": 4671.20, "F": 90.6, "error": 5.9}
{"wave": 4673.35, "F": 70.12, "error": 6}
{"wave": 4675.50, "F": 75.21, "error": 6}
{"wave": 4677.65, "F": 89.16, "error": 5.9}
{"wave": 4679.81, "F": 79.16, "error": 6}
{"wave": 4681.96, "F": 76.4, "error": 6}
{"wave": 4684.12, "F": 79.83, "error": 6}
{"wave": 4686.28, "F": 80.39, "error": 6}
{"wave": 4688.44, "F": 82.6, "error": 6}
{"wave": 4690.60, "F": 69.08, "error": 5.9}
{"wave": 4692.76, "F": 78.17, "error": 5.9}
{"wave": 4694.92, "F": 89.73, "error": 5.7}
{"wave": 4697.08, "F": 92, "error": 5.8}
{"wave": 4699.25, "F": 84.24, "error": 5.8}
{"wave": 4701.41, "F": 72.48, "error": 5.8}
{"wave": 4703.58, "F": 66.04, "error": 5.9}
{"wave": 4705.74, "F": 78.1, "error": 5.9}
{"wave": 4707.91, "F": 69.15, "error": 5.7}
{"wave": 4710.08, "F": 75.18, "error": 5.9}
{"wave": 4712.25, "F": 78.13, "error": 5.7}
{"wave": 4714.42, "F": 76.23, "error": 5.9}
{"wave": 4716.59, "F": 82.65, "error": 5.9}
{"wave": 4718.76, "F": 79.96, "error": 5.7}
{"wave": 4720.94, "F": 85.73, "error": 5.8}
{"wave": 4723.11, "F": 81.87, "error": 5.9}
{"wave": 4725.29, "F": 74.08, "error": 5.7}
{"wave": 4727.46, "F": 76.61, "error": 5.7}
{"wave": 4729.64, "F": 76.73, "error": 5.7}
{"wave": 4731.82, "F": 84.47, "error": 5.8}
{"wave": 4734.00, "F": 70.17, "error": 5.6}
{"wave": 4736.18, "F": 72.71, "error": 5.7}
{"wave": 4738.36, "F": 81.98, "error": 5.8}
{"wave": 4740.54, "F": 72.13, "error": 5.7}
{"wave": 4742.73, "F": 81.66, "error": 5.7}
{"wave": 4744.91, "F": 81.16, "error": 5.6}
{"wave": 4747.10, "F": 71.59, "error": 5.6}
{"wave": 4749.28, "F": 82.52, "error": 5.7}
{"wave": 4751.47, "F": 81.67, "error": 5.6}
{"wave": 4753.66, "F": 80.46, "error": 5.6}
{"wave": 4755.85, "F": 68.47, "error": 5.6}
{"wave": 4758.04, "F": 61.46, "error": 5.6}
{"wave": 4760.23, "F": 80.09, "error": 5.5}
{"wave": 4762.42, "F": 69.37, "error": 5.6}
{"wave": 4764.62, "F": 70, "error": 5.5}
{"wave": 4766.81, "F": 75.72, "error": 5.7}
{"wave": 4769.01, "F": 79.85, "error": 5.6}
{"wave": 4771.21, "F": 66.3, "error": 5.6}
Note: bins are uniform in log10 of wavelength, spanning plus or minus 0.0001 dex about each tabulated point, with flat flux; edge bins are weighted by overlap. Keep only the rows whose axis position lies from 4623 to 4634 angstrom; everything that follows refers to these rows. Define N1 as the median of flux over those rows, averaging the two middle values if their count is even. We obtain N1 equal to 79.7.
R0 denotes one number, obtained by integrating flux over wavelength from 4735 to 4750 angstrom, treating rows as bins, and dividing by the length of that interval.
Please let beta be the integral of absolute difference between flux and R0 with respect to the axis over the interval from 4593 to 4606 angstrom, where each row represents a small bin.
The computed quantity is 65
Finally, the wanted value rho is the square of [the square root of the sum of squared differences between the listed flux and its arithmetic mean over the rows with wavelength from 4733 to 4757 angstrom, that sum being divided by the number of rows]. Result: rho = 29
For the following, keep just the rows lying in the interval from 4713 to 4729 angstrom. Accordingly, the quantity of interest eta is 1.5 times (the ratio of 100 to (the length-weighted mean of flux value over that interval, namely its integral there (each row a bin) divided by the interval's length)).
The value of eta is 1.89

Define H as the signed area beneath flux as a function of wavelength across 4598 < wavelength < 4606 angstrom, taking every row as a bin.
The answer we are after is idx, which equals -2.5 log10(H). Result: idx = -7.0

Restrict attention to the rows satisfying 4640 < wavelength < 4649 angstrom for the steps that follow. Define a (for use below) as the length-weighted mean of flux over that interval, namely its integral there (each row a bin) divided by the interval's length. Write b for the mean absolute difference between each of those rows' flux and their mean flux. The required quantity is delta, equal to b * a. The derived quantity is 240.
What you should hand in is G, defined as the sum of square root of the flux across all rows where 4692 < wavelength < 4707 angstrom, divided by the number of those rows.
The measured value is 8.94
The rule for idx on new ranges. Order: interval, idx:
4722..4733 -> -7.3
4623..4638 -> -7.7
